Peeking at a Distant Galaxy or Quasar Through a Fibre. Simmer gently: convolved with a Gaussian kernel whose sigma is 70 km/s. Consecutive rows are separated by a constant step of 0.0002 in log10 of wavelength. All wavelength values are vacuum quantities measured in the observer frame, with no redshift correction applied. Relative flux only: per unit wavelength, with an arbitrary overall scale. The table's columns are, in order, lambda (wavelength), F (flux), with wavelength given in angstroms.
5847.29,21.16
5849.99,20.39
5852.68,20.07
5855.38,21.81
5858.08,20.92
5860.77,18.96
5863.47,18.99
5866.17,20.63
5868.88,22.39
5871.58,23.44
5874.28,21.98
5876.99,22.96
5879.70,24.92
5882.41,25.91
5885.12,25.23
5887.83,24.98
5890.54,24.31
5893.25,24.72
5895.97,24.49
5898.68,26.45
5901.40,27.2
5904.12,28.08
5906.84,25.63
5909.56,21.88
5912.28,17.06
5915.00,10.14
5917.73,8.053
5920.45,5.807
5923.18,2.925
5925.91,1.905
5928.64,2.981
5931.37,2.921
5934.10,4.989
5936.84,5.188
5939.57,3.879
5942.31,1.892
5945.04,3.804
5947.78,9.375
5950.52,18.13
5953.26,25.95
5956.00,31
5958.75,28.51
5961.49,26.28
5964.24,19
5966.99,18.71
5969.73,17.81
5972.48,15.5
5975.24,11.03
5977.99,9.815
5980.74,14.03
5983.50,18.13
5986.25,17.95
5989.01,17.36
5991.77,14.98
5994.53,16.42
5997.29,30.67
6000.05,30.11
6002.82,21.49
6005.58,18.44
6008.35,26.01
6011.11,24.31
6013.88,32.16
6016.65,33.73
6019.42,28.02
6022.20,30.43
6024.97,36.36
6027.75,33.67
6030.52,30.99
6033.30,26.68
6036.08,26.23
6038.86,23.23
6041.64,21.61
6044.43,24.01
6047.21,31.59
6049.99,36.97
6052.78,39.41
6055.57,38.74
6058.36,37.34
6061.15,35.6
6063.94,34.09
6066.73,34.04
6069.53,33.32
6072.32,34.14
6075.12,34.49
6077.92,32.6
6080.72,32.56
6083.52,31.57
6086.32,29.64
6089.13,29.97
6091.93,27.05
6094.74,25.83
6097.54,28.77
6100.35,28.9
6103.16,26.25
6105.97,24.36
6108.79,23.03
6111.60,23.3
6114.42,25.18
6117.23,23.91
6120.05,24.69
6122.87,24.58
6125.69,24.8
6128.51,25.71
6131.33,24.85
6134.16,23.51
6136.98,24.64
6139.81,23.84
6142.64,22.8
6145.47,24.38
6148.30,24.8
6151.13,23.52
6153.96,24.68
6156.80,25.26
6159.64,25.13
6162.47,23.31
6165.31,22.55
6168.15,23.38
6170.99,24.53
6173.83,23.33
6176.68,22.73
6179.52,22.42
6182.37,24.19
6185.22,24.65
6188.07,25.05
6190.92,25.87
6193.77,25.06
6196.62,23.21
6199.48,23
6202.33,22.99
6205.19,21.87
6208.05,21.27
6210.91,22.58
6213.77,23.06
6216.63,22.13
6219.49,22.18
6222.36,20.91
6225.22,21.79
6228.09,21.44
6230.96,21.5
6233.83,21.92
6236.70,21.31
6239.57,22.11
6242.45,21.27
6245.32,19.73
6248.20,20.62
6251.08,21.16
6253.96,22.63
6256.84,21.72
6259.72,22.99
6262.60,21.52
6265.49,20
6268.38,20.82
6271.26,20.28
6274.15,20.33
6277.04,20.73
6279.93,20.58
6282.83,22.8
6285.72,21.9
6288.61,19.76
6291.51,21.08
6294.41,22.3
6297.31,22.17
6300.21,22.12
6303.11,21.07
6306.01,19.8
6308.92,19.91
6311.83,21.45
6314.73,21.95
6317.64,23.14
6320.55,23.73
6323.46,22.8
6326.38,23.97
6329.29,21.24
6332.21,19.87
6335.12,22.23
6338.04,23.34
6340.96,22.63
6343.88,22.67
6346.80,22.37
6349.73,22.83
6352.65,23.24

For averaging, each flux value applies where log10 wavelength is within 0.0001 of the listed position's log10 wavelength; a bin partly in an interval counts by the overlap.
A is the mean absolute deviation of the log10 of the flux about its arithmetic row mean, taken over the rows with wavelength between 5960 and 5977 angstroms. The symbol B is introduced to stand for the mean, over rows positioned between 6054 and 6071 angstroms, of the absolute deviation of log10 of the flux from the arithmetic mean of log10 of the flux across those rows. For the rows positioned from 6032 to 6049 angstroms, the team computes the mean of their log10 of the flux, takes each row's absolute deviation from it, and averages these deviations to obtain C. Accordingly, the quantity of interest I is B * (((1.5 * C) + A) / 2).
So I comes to 0.0016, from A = 0.08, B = 0.021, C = 0.044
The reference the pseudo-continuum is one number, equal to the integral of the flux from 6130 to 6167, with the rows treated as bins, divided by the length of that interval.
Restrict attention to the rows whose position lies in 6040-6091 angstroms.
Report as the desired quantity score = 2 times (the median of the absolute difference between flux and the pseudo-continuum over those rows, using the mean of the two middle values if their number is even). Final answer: 19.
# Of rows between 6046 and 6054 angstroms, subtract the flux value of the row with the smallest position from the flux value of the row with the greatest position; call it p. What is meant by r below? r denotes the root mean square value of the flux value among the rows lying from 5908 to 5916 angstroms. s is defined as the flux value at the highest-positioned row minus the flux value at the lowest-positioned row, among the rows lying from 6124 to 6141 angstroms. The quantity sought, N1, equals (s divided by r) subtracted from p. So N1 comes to 8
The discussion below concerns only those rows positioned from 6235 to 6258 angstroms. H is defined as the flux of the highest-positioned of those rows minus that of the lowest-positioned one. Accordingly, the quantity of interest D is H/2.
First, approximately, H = 0.41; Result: 0.2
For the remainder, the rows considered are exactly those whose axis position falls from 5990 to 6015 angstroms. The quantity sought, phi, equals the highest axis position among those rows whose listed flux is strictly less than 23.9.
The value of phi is 6005.58 angstroms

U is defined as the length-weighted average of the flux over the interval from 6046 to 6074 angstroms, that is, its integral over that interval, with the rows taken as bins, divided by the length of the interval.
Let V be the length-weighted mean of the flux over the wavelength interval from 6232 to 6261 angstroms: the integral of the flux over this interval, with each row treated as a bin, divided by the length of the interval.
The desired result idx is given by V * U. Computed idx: 766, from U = 36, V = 22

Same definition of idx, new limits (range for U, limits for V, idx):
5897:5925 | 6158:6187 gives 406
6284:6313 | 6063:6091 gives 688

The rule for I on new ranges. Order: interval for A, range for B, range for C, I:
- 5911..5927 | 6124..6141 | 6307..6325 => 0.0016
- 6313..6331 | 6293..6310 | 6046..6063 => 0.0005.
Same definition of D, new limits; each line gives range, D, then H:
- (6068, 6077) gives 0.6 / 1.17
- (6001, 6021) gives 3.3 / 6.53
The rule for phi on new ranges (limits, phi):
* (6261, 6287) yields 6285.72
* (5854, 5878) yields 5876.99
